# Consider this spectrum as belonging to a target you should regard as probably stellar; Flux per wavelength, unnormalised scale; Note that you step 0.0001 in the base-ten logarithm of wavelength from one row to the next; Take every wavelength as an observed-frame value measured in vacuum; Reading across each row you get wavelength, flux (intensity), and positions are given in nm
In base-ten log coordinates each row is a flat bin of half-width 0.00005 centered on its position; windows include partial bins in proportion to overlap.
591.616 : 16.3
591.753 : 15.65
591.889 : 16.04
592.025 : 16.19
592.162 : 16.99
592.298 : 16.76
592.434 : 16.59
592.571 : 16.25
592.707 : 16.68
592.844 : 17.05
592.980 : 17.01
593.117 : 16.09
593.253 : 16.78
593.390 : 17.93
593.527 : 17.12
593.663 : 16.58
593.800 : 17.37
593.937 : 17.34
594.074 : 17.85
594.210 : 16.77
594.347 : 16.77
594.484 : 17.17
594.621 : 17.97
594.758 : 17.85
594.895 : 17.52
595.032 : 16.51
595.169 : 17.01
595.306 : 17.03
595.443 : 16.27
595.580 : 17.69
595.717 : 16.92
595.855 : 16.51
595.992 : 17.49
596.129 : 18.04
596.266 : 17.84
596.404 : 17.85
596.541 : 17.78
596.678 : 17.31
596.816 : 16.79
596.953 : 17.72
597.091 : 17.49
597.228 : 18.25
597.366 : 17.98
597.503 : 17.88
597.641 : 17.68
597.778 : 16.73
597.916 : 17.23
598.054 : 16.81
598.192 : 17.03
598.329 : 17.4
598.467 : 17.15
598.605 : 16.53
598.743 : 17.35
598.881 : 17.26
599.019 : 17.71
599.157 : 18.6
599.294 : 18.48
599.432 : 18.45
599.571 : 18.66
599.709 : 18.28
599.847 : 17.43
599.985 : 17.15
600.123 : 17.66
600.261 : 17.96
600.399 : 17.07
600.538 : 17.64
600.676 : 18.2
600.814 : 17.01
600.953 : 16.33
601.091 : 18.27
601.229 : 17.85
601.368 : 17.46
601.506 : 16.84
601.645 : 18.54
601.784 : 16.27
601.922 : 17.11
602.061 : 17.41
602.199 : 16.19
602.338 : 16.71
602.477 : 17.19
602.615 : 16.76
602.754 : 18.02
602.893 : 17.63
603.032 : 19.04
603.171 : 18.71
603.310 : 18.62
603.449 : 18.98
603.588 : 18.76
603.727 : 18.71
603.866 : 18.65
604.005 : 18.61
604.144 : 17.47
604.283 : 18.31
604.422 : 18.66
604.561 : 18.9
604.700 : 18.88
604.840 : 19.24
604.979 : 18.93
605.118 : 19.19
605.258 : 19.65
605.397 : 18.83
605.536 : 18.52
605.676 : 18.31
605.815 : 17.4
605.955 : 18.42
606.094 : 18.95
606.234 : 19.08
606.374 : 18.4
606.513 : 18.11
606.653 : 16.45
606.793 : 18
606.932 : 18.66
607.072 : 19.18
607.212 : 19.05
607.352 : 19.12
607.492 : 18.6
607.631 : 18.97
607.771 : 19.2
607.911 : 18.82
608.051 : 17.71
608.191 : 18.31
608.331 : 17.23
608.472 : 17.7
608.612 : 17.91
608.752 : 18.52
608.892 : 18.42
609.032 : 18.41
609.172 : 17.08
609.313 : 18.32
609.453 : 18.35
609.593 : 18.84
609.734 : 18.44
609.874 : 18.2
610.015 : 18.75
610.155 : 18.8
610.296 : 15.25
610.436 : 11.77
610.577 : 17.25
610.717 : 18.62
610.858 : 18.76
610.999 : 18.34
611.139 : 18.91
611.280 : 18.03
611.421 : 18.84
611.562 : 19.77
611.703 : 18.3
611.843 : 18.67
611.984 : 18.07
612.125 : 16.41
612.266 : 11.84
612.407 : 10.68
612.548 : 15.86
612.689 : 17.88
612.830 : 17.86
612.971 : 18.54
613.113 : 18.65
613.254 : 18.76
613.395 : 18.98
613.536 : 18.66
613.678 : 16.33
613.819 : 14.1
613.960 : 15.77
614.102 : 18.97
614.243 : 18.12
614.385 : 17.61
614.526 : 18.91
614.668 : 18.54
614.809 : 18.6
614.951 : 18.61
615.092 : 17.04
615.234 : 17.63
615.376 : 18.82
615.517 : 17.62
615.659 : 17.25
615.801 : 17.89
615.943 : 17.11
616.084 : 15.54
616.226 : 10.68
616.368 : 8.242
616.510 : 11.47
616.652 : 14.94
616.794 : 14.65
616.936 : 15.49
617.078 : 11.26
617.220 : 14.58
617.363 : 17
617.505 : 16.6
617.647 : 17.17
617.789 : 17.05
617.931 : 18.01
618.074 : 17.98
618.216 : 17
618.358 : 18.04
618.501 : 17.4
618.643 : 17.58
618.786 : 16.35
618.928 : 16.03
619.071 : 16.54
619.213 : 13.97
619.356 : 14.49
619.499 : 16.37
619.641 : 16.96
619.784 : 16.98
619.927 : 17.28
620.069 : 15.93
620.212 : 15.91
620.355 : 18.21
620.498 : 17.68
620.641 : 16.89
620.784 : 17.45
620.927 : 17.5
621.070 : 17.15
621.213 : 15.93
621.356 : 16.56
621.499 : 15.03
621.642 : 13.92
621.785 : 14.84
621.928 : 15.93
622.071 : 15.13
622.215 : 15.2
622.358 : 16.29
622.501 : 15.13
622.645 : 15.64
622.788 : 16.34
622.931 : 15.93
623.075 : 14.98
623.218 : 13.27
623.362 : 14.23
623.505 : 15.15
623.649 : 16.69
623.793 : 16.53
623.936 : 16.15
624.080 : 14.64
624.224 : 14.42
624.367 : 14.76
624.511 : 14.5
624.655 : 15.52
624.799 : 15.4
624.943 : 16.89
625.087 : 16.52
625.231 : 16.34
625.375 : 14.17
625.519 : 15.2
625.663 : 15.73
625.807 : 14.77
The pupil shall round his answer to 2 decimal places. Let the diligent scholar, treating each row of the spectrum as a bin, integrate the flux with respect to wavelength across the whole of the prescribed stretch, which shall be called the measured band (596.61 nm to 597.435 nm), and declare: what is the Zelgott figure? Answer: 14.51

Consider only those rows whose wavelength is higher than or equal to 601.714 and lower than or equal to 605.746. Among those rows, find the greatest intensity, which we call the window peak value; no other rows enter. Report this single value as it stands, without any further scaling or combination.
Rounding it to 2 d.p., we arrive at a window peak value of 19.65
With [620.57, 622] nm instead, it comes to 17.50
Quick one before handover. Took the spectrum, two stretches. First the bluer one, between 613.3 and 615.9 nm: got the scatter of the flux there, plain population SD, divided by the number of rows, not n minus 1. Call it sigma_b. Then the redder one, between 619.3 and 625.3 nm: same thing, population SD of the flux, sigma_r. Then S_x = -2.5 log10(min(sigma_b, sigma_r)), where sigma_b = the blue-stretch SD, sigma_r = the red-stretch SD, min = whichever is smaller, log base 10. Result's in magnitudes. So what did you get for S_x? -0.1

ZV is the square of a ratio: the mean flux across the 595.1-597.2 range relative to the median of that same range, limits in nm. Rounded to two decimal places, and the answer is 0.98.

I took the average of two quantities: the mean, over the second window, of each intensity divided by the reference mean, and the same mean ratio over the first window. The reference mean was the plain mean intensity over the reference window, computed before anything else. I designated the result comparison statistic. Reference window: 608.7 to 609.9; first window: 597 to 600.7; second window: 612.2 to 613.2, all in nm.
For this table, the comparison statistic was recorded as 0.92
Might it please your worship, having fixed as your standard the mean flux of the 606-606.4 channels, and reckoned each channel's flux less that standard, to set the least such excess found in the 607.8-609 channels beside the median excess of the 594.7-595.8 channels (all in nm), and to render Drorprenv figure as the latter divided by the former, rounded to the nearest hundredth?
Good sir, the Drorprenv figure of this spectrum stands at 1.13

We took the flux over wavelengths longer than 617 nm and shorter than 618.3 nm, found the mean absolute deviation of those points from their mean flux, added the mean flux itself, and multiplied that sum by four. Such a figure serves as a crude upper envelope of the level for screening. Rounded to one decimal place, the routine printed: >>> 71.2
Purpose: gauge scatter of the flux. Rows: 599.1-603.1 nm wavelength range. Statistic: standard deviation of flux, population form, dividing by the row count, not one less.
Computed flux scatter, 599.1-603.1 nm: 0.8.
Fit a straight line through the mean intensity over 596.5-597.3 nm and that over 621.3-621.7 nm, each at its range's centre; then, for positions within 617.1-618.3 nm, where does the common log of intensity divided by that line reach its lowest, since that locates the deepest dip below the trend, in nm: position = 617.220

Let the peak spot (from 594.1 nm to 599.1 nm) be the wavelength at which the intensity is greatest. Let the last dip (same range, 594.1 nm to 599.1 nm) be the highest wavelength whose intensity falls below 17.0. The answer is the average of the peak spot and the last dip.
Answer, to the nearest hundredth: 597.92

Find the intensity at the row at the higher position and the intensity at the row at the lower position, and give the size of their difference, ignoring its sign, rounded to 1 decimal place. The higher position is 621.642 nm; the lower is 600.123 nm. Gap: 3.7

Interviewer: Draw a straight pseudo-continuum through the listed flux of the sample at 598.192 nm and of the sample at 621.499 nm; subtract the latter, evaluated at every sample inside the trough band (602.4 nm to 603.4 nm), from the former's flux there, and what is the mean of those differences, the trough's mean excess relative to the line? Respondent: 1.4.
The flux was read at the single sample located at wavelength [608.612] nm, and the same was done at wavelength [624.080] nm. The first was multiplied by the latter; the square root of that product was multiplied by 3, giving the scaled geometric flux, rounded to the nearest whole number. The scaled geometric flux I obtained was 49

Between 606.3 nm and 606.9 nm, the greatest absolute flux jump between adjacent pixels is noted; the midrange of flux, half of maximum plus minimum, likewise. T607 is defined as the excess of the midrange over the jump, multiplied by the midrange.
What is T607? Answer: 275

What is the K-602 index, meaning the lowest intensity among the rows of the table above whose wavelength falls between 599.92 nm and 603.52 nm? 16.19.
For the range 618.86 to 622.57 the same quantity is 13.92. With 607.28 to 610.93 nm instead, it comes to 11.77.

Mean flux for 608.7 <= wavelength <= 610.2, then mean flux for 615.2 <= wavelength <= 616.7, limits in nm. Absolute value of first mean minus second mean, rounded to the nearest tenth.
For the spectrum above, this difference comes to 3.2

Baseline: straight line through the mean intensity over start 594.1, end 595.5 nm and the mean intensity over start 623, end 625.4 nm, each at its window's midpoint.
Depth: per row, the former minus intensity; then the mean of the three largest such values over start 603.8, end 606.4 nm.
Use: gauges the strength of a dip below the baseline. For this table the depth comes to -1.2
